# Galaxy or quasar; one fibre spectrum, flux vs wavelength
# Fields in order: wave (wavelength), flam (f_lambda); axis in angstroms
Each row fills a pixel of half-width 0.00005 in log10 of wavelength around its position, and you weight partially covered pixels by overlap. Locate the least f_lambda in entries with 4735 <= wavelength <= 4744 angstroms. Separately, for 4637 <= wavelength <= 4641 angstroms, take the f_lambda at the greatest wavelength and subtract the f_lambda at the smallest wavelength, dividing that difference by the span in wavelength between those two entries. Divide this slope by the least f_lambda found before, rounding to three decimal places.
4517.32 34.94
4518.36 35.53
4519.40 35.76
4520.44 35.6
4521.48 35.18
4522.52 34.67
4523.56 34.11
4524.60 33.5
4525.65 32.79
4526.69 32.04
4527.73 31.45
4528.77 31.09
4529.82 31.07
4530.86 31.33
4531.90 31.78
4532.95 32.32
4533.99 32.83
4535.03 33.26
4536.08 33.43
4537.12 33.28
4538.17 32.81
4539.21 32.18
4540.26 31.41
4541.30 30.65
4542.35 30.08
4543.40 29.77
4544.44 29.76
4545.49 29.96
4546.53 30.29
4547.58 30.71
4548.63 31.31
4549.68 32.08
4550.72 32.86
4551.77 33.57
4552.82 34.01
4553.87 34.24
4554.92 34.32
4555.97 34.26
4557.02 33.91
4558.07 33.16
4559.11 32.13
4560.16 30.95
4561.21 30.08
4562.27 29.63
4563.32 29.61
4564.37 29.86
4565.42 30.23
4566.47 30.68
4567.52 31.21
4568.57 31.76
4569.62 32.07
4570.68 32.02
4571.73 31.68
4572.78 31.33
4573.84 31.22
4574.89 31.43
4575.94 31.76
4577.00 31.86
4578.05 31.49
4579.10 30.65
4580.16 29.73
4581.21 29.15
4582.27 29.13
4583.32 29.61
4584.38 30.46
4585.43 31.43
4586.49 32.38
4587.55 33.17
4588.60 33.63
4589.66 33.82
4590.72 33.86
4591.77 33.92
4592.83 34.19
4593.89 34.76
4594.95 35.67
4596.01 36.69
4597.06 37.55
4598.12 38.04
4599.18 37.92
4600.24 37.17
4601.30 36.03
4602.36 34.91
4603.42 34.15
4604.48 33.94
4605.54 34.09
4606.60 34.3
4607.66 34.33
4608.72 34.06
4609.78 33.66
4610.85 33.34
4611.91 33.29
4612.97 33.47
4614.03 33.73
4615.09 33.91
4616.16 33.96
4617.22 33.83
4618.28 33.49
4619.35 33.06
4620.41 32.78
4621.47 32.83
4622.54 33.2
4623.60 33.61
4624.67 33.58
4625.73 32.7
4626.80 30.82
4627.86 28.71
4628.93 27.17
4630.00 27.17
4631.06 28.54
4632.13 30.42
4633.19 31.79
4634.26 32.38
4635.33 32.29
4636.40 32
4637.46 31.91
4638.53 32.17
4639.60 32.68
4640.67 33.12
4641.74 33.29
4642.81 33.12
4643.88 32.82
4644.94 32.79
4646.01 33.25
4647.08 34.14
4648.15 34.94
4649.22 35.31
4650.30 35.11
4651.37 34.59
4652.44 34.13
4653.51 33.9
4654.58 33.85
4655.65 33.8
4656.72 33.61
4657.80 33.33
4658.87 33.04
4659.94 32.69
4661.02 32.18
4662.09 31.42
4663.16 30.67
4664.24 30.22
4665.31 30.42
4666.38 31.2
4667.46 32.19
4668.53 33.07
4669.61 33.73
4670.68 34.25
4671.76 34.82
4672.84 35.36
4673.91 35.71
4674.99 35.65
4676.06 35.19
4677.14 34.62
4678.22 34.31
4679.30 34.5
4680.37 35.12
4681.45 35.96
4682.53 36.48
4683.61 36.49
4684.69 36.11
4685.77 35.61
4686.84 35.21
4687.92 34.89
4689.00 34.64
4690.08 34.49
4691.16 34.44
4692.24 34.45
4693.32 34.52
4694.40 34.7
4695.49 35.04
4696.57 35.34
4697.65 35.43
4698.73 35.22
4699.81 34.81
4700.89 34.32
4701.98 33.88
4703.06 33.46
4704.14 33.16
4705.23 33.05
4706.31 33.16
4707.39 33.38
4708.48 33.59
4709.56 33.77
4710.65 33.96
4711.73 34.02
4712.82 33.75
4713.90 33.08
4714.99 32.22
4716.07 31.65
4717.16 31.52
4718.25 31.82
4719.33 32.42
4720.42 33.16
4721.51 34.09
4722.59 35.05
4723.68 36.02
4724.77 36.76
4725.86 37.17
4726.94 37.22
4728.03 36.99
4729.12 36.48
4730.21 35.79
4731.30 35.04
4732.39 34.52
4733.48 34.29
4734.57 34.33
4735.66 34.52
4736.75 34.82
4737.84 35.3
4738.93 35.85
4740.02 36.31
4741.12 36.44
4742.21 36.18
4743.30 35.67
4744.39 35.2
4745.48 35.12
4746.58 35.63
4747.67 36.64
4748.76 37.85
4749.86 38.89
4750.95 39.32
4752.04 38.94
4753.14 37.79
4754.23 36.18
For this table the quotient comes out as 0.011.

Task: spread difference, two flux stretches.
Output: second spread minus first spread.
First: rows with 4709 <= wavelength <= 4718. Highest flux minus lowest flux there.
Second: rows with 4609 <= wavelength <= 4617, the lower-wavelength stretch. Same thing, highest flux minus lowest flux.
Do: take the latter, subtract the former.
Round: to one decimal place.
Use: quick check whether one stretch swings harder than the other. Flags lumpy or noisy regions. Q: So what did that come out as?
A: -1.8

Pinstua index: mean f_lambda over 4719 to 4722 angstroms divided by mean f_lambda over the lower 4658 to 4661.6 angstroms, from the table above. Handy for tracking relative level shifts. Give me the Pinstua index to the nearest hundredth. 1.02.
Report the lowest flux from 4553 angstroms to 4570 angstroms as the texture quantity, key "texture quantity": 29.61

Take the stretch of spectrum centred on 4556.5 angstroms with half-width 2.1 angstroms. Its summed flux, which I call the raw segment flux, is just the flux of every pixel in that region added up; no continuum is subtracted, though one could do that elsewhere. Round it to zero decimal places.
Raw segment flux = 136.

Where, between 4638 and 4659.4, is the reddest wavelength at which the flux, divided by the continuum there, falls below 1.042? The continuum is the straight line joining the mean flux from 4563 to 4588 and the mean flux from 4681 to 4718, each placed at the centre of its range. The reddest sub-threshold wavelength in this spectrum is 4658.87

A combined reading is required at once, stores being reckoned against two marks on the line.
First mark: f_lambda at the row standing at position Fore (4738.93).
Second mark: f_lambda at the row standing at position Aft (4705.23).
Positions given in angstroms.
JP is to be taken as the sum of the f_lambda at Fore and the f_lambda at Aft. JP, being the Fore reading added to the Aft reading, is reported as 69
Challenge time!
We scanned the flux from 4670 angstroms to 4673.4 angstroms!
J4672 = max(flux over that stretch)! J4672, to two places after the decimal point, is 35.36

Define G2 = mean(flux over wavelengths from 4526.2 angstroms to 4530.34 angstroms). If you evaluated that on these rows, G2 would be 31.4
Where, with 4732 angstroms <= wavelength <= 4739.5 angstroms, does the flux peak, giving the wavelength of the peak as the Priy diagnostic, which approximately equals 4738.93 angstroms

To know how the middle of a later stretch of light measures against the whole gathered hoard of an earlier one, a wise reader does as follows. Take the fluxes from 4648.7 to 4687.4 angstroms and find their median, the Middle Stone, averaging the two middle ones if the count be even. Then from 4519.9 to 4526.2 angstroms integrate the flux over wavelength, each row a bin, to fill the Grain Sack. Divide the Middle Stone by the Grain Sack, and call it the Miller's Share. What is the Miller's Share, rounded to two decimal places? 0.16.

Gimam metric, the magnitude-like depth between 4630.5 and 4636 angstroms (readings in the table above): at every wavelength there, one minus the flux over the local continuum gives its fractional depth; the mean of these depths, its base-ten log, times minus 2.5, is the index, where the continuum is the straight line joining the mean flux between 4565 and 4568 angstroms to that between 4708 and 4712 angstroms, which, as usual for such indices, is 3.7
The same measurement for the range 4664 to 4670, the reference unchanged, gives 3.7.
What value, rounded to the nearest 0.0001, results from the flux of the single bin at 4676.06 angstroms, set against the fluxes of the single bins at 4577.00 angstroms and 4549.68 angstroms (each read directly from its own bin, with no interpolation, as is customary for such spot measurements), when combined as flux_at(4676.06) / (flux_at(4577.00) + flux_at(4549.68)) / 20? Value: 0.0275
